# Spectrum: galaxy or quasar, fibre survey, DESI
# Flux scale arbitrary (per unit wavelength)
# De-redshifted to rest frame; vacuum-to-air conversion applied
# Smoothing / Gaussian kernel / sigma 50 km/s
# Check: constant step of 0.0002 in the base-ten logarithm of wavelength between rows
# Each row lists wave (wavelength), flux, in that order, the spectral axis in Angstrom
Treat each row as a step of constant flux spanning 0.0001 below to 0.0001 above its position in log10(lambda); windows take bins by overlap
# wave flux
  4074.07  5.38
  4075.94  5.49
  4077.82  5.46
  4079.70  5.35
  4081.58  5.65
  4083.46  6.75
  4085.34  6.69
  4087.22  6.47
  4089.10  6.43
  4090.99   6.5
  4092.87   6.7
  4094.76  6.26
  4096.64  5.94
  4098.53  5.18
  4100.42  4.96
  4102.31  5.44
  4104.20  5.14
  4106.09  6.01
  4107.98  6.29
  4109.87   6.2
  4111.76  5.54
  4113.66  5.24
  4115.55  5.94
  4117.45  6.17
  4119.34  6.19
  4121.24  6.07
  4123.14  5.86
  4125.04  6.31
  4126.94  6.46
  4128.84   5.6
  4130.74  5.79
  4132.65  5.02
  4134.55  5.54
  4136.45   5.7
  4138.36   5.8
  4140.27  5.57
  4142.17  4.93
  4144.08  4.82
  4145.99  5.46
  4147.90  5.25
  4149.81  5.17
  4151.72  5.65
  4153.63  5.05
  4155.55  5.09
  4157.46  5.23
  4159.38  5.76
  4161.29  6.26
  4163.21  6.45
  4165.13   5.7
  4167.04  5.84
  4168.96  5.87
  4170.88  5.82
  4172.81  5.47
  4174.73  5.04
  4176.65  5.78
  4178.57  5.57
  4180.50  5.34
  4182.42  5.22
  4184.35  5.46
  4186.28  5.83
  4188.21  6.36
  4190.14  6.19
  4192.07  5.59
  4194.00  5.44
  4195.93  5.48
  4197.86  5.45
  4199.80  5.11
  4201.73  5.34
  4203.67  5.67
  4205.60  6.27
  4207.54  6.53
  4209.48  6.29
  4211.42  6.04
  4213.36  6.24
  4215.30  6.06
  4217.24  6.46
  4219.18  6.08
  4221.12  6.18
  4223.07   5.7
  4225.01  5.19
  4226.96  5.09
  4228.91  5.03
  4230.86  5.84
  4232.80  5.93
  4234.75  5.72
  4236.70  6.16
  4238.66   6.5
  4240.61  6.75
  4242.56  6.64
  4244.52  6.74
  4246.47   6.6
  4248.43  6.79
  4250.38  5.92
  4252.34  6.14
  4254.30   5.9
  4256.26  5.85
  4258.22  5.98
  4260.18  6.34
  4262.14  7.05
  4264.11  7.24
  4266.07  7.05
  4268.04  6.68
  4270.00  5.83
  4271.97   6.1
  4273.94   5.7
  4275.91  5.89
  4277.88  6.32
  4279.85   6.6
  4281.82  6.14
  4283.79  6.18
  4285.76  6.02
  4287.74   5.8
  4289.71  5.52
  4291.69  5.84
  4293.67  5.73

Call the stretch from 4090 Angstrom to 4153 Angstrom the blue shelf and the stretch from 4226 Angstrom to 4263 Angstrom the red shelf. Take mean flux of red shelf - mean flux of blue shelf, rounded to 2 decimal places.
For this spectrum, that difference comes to 0.44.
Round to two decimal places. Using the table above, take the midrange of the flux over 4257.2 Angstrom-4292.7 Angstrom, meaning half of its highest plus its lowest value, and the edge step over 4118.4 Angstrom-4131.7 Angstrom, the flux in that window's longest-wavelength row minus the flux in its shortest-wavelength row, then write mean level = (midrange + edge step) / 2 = 2.99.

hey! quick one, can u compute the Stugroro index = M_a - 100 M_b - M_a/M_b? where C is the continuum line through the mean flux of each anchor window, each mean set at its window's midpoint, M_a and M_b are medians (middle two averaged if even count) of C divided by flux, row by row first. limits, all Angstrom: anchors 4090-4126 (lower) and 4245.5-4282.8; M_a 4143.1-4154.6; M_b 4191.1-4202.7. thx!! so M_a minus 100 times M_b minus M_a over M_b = -113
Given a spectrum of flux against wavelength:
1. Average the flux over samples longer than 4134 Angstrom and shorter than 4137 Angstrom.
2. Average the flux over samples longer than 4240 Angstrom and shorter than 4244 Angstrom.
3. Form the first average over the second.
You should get 0.84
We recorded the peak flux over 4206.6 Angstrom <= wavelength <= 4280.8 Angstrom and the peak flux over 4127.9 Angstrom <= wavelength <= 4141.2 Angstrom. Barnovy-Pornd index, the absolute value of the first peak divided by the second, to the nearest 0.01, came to 1.25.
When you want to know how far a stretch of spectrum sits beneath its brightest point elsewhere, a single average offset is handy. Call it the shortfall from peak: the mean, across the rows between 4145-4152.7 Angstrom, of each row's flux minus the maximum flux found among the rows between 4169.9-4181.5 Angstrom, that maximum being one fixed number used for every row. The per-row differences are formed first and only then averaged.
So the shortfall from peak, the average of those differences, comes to -0.44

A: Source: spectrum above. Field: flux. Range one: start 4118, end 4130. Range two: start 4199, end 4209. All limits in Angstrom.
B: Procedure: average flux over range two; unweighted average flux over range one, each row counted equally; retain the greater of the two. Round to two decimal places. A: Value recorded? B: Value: 6.08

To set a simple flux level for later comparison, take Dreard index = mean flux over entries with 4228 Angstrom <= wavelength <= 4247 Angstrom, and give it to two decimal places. 6.19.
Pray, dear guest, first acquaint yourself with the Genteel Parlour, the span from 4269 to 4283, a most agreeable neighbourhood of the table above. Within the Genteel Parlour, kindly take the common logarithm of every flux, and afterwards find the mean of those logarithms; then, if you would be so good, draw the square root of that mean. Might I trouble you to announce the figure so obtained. 0.885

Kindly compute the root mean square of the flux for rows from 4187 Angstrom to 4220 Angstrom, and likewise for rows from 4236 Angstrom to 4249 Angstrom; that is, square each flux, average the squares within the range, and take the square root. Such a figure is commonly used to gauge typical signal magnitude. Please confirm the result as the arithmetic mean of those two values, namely 6.27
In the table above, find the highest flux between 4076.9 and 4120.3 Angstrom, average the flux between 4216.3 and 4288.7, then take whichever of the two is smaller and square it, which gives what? 38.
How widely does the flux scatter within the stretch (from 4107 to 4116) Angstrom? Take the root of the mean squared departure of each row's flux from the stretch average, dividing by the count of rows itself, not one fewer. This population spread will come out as 0.40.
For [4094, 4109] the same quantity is 0.50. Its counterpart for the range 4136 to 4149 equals 0.35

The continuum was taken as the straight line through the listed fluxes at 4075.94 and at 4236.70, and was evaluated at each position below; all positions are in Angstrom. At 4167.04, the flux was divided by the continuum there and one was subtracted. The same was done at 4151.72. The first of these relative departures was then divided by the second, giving 0.19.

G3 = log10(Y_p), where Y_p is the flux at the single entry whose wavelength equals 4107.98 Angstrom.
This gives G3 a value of 0.80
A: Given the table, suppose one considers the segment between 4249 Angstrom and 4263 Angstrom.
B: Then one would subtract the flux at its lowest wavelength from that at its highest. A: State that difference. 1.1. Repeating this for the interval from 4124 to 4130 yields -0.7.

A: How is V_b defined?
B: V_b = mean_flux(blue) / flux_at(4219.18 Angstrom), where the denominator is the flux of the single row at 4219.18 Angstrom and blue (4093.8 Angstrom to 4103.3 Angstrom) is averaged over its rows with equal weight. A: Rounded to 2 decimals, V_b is 0.91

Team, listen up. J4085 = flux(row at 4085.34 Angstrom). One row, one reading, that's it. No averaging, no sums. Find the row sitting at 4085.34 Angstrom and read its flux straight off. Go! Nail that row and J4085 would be 6.69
